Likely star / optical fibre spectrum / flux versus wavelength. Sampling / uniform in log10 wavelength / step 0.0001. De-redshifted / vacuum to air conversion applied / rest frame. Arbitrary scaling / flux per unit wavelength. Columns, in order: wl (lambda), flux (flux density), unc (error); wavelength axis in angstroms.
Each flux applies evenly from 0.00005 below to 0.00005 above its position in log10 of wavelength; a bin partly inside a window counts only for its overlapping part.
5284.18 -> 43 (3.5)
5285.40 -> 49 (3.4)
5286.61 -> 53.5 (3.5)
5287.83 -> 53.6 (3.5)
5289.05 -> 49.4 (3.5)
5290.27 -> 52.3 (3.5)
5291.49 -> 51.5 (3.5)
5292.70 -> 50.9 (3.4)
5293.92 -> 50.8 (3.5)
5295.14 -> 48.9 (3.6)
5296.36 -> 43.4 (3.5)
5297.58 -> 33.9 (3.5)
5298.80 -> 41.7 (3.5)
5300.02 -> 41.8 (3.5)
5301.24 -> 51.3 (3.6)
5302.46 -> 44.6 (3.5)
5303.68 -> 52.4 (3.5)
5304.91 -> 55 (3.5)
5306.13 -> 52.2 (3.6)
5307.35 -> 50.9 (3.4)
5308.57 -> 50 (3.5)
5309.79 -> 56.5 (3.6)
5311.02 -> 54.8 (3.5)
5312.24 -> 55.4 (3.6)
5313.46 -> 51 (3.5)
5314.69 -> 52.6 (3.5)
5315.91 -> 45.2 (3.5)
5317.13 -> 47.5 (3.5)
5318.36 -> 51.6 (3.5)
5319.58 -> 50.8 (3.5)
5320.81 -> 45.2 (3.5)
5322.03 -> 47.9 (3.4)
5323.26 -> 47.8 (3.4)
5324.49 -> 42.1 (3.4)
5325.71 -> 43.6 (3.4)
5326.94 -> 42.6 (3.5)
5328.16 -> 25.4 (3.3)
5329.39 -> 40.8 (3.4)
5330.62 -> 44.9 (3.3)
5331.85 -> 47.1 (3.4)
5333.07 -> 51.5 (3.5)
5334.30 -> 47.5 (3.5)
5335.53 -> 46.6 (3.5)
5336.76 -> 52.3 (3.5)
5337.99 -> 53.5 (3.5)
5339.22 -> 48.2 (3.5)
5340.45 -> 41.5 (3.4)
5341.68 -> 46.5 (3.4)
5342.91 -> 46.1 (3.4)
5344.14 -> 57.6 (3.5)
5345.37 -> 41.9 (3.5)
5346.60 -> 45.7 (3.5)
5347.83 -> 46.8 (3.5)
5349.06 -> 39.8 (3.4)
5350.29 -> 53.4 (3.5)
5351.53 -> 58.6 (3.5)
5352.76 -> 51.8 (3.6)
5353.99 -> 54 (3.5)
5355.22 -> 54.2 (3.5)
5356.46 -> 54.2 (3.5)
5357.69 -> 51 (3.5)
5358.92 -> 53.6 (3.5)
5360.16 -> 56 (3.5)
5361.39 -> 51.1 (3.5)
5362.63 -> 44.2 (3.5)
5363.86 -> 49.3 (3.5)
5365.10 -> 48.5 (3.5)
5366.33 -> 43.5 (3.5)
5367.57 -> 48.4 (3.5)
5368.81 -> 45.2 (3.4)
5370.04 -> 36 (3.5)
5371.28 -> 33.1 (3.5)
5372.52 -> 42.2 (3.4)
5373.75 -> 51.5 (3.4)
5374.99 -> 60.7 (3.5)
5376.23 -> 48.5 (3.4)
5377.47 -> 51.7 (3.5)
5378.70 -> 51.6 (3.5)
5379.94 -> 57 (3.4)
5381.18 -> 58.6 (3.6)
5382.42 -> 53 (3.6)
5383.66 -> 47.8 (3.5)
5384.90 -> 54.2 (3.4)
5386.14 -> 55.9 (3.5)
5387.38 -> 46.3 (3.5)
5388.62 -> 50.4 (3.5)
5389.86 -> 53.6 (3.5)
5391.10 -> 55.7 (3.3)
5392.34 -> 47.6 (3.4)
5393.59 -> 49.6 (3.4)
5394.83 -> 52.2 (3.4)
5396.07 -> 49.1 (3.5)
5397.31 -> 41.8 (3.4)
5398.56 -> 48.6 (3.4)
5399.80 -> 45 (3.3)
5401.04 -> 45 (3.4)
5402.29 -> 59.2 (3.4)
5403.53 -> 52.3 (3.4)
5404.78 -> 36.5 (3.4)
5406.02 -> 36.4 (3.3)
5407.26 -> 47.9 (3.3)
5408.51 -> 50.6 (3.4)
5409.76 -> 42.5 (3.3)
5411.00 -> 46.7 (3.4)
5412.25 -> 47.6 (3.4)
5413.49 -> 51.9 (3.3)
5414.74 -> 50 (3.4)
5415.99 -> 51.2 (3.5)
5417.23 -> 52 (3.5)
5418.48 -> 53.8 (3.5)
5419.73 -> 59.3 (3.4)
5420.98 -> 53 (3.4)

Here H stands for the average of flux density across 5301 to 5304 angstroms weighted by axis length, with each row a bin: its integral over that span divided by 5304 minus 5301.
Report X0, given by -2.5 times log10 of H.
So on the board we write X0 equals -4.22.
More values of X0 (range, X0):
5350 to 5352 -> -4.37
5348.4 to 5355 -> -4.28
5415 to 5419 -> -4.29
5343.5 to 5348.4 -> -4.20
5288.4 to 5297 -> -4.24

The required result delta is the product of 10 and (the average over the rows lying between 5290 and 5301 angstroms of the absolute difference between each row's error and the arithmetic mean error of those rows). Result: 0.22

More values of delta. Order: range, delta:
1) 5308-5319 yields 0.35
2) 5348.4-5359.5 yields 0.22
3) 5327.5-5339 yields 0.74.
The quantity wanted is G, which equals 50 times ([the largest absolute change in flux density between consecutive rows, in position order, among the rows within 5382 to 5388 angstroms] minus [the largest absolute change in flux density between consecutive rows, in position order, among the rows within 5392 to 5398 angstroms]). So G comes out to 115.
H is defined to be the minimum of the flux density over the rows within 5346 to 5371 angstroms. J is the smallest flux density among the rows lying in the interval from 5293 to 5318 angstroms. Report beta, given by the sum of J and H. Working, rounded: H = 36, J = 33.9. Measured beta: 70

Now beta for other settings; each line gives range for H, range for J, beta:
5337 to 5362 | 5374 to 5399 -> 82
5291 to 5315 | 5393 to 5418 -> 70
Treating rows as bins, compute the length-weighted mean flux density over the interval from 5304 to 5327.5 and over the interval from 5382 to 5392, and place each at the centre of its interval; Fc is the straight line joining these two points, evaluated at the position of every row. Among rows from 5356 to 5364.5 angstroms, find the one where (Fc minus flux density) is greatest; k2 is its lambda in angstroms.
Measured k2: 5362.63 angstroms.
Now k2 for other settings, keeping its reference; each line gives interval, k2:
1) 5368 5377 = 5371.28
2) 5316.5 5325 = 5324.49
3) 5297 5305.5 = 5297.58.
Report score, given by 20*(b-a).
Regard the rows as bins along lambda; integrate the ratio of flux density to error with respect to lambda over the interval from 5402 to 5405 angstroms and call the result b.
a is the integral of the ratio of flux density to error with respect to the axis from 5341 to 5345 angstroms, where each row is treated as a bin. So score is -268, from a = 57.5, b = 44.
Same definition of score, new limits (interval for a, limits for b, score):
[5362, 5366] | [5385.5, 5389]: -57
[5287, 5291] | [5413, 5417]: 16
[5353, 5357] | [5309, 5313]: 10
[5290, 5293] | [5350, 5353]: 42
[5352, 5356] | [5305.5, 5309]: -190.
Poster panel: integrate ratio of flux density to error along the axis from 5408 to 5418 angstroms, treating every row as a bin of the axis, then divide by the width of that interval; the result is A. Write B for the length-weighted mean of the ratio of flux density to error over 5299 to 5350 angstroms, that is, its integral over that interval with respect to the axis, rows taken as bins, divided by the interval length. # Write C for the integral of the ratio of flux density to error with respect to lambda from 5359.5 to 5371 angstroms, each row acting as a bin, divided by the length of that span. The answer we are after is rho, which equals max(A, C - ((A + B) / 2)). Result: 14.4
